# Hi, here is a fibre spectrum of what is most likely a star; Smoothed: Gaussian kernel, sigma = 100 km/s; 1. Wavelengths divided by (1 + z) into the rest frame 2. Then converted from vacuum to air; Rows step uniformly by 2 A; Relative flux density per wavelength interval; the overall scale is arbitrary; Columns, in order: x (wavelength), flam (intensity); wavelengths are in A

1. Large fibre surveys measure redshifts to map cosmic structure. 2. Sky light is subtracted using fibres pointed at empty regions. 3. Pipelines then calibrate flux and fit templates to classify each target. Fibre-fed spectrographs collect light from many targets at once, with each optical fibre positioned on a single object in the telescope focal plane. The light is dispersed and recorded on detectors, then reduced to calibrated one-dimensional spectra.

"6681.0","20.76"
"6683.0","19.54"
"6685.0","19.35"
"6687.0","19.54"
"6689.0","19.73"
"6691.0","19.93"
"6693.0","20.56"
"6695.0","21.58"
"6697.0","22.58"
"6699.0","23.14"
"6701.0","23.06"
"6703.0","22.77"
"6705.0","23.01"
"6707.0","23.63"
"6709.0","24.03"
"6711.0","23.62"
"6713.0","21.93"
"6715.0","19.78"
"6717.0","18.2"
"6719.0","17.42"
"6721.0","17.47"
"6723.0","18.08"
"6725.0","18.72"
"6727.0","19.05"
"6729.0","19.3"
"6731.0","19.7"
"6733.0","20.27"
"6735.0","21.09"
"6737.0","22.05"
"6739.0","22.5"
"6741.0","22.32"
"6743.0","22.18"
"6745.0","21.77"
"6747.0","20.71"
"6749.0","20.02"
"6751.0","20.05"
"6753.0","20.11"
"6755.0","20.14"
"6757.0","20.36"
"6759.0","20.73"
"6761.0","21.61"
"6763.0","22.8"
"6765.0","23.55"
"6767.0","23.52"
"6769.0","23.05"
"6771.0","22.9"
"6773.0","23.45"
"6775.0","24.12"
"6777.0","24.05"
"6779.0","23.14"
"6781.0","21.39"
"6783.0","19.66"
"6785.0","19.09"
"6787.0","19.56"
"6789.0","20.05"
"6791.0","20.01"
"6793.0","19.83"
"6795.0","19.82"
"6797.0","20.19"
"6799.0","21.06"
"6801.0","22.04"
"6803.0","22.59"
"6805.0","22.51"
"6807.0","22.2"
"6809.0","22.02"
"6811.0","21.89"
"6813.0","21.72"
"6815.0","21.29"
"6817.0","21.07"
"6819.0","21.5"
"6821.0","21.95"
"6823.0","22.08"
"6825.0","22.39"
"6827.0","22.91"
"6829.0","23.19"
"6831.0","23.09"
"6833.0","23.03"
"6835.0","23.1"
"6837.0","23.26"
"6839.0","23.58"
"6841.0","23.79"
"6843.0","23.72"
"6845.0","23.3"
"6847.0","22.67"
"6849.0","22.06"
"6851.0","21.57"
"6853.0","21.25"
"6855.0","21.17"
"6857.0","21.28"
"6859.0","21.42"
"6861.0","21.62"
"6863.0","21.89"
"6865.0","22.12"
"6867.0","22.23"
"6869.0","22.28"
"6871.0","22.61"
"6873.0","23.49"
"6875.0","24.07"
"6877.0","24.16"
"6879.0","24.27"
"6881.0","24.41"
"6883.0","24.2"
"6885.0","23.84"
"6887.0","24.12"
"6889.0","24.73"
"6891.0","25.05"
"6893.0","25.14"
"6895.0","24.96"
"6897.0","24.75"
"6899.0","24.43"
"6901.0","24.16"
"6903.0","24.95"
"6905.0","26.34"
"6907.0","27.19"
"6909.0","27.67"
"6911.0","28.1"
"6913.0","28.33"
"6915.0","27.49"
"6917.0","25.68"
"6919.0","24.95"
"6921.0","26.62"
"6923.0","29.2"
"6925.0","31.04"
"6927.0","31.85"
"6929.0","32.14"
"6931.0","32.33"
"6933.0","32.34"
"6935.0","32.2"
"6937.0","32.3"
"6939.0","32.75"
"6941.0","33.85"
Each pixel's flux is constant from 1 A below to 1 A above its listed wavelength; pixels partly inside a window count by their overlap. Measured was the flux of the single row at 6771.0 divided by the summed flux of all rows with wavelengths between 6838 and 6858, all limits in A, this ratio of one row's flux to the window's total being 0.102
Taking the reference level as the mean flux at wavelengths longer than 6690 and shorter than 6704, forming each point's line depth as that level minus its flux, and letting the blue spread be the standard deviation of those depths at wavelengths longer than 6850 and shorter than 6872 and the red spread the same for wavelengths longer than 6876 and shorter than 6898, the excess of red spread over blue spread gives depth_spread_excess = -0.05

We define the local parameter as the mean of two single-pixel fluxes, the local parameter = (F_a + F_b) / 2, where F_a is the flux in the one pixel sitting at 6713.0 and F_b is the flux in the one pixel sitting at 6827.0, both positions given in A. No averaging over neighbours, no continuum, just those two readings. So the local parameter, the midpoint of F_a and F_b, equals 22.4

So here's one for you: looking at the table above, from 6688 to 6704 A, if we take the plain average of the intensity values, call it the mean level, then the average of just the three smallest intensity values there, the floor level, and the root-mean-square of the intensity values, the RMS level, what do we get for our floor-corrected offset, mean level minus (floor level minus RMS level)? 23.3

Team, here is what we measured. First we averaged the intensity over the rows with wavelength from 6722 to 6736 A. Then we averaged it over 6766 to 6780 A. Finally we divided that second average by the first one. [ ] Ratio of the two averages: 1.21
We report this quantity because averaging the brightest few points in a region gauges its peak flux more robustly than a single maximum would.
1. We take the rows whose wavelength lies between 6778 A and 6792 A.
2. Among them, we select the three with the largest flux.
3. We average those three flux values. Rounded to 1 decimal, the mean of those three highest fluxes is 21.5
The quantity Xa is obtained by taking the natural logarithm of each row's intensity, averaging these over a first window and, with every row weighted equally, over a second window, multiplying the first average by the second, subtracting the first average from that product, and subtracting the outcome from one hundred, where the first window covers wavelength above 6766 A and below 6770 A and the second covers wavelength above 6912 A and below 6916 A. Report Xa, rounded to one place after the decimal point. 92.7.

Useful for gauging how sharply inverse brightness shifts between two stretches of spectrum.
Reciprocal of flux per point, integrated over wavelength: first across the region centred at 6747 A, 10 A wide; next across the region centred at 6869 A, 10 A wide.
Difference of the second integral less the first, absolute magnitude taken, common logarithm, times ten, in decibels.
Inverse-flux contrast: -15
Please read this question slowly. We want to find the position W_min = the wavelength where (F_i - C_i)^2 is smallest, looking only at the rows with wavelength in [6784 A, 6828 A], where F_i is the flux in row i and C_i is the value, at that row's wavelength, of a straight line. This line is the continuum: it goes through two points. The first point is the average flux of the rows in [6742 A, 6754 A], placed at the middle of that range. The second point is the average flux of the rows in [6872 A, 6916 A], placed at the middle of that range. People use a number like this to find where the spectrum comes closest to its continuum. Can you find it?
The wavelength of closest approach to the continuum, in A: 6805.0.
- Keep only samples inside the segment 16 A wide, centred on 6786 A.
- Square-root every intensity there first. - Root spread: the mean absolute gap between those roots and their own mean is 0.10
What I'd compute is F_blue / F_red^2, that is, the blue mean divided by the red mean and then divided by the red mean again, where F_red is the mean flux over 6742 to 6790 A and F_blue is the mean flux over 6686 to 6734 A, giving 0.044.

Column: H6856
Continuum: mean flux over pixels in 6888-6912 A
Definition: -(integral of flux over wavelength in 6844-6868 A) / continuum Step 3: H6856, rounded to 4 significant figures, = -20.50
